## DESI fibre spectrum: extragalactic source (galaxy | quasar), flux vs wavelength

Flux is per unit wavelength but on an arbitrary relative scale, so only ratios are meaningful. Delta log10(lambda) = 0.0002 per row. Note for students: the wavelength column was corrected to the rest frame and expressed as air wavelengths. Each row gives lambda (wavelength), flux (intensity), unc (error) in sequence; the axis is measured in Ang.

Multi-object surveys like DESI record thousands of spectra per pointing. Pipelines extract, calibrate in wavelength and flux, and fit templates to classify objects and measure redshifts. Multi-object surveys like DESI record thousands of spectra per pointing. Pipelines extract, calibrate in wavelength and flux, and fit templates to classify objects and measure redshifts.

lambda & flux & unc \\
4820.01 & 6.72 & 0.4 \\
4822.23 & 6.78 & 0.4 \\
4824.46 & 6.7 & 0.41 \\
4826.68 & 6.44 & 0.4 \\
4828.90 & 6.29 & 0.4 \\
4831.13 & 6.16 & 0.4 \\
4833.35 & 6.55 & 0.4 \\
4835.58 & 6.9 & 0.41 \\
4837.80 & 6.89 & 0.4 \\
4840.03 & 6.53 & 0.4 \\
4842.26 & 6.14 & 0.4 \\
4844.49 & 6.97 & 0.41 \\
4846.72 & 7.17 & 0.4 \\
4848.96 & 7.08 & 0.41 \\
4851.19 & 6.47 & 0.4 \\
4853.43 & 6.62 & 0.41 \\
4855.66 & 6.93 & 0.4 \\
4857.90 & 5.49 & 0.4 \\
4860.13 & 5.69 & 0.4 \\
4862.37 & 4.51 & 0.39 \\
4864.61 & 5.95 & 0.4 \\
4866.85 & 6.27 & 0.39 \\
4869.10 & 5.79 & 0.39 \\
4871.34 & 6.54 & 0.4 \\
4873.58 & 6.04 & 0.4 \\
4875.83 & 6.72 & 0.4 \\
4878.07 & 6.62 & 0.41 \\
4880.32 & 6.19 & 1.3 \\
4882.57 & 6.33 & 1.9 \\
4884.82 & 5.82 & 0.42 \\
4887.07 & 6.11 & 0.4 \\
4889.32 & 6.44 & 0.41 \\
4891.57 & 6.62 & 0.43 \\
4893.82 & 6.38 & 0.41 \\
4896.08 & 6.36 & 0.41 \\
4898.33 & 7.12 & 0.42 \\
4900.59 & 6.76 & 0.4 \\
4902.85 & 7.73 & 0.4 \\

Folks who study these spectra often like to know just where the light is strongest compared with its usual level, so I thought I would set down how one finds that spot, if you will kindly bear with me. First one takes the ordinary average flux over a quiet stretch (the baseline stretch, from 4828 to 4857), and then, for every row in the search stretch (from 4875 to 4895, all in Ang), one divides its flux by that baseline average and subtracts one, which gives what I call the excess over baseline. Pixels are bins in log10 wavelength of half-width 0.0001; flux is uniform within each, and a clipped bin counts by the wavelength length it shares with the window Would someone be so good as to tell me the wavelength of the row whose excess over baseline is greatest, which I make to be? 4875.83 Ang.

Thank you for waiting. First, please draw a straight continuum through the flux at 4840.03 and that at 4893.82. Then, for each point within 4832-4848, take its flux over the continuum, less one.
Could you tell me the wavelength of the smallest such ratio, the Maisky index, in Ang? 4842.26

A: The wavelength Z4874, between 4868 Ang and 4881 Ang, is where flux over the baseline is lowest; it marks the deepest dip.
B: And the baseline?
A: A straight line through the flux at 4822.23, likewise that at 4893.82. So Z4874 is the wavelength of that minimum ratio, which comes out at 4869.10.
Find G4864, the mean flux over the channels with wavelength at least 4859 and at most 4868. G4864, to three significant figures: 5.60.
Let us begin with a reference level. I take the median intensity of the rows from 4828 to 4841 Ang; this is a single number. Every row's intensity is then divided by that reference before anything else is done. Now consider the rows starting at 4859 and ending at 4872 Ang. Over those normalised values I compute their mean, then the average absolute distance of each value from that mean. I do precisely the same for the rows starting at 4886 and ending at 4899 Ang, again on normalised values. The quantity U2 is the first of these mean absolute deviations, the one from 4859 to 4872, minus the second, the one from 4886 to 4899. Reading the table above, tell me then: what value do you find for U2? 0.03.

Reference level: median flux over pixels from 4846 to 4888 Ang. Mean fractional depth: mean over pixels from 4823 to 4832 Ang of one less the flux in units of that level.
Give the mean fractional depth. -0.02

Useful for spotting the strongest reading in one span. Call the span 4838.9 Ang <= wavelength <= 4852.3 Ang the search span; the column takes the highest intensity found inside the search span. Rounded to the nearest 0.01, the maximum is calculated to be 7.17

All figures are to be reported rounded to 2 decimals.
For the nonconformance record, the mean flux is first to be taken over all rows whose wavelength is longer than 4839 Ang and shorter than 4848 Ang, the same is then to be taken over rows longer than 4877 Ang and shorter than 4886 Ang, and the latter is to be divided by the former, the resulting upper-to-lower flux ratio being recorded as 0.93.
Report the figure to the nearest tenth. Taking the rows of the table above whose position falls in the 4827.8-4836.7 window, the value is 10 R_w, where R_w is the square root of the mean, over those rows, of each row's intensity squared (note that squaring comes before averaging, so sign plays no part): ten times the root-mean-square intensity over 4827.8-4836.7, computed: 64.8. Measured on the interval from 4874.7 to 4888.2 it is 63.1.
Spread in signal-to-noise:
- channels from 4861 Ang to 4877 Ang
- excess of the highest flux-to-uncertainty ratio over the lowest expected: 5.2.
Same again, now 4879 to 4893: 12.4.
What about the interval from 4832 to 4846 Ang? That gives 1.9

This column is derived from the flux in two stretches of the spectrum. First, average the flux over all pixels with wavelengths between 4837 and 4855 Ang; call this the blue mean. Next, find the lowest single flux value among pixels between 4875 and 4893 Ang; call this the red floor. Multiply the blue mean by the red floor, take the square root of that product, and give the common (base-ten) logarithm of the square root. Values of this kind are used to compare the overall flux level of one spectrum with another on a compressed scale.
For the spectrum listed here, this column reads 0.797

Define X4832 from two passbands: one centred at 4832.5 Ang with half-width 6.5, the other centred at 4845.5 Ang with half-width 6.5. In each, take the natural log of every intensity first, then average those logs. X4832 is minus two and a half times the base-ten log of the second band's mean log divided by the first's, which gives -0.016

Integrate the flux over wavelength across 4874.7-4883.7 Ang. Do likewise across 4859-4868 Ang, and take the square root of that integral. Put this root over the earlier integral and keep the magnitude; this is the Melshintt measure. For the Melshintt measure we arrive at 0.122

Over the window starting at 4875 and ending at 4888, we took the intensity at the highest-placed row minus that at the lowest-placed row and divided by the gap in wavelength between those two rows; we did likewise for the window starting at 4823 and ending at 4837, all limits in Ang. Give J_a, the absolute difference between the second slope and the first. 0.072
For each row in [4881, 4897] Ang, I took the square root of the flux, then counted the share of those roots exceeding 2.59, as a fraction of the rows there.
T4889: 0.00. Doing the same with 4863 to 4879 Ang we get 0.14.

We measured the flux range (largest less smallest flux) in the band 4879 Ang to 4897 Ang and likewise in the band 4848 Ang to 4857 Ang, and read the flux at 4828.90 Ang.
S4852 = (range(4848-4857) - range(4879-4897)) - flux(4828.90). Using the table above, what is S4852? -6.5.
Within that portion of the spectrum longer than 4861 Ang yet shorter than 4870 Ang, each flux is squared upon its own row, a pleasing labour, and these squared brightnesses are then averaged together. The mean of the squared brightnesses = 32.1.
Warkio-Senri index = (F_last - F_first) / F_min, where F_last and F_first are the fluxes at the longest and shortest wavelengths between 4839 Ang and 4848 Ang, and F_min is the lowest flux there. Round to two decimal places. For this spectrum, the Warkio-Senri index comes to 0.10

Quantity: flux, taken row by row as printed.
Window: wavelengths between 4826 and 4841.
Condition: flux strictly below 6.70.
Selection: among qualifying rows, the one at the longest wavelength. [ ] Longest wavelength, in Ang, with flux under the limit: 4840.03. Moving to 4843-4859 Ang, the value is 4857.90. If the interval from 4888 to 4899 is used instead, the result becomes 4896.08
